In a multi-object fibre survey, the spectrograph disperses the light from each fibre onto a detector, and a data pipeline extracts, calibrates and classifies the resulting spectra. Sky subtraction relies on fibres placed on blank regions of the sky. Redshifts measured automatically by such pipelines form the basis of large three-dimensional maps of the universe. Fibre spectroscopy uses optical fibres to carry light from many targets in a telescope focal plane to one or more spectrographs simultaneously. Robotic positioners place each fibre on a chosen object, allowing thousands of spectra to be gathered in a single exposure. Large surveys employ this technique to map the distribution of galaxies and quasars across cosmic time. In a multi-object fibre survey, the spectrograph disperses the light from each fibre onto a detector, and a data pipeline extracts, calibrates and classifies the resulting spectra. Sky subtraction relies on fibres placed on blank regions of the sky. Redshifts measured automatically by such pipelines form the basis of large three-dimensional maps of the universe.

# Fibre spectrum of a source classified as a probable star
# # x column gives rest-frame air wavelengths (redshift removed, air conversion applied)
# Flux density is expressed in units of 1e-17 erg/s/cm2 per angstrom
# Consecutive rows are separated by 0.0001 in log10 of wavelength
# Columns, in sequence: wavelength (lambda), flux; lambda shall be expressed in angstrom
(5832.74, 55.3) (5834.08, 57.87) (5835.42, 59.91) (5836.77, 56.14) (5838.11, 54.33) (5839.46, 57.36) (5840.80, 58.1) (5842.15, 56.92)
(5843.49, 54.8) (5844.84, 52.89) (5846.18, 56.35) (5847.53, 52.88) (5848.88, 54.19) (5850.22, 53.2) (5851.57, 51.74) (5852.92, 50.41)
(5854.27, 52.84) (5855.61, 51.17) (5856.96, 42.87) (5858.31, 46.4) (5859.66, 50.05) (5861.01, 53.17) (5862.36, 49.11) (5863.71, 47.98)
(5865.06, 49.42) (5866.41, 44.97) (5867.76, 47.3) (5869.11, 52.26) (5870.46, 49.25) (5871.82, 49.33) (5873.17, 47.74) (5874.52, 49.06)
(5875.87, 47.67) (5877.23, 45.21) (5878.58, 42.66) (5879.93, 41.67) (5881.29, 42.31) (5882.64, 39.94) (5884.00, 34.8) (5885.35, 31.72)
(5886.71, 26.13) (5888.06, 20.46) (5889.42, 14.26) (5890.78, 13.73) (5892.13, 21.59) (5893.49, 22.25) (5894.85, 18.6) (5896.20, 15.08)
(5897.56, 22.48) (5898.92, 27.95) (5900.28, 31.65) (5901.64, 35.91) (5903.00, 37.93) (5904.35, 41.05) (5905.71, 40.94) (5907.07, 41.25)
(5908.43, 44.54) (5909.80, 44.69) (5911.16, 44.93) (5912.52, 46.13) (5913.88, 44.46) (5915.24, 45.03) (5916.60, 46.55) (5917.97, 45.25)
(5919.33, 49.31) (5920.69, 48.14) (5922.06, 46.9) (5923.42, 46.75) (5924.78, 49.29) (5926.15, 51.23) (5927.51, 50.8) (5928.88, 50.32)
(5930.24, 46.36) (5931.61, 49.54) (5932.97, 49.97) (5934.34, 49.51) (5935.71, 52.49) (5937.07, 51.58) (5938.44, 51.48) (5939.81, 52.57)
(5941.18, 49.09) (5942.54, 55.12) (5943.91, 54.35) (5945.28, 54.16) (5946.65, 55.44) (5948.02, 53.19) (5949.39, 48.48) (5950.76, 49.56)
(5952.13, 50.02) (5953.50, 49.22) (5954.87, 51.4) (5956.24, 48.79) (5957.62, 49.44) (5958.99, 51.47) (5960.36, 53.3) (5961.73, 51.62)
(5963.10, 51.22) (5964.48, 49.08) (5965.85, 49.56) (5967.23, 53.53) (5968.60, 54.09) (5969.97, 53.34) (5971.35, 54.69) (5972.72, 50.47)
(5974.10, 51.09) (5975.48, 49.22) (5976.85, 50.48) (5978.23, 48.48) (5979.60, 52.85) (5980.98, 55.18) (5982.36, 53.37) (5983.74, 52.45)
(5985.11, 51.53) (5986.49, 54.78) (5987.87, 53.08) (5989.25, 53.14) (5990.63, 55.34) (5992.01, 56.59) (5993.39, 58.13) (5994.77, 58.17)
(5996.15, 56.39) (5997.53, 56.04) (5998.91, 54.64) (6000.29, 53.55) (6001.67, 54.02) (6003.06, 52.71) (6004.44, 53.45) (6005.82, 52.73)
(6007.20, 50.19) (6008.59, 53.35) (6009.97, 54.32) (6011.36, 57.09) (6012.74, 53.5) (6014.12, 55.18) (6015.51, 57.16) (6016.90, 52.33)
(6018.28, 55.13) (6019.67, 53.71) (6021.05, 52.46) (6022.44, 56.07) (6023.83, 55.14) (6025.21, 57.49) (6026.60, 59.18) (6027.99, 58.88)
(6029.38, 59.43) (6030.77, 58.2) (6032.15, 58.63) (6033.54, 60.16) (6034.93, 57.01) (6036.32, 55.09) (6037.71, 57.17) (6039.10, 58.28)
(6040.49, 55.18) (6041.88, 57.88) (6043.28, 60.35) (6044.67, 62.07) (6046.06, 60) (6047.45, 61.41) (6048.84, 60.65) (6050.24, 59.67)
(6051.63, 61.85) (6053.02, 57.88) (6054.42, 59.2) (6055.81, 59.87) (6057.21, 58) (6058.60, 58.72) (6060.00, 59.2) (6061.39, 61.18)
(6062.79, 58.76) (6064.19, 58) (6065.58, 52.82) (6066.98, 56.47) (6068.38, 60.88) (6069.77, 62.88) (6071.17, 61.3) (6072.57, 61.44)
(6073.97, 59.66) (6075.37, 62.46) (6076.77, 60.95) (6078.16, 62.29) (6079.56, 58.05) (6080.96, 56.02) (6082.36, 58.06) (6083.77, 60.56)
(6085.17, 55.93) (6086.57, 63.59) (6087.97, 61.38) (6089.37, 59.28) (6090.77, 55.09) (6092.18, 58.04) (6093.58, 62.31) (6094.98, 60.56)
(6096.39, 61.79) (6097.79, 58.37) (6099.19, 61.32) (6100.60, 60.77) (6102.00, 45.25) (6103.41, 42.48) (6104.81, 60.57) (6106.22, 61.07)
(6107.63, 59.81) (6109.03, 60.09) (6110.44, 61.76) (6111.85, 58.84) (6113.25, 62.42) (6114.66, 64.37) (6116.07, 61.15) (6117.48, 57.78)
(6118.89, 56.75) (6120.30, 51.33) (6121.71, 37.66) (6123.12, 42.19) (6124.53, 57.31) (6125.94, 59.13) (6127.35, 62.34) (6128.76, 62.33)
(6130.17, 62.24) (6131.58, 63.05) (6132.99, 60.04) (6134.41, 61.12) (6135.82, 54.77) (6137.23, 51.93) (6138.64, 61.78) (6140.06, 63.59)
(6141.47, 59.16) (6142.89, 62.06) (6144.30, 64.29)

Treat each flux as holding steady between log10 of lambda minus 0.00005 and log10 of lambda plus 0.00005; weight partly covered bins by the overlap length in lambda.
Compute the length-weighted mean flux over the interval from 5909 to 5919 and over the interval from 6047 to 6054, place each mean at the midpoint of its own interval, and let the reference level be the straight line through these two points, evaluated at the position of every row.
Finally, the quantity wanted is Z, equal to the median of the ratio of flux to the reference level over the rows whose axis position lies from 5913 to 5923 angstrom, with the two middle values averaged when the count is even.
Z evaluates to 1.01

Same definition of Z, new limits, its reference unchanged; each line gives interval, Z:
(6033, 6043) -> 0.97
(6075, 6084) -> 0.95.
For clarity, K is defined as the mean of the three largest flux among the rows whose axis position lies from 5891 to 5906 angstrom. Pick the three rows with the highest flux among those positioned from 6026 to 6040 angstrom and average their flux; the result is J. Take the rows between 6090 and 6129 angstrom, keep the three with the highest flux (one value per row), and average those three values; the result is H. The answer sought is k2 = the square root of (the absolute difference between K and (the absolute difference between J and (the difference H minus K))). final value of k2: 1.9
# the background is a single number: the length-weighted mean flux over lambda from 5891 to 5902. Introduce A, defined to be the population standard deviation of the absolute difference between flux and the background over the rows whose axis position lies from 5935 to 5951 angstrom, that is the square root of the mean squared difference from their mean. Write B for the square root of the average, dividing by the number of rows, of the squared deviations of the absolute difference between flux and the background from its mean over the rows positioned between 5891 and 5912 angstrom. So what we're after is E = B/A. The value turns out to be 3.3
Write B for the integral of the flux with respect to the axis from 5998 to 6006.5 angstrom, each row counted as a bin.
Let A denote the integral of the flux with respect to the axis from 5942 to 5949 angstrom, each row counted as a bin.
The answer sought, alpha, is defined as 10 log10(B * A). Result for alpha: 52.4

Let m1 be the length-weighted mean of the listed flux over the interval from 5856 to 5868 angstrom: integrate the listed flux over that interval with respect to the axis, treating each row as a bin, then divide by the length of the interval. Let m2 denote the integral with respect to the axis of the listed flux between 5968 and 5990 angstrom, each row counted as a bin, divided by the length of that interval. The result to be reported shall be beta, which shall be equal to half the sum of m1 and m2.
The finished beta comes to 50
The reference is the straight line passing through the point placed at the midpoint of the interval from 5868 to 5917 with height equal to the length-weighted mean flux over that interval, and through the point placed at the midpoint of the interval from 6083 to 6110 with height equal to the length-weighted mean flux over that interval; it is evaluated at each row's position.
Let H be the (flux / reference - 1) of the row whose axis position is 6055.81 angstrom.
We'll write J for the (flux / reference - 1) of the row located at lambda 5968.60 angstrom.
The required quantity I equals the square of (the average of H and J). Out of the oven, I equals 0.025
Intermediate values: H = 0.1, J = 0.207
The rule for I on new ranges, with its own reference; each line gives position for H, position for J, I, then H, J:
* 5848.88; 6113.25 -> 0.132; 0.7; 0.038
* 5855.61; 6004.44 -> 0.108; 0.6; 0.100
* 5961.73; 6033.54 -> 0.028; 0.2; 0.164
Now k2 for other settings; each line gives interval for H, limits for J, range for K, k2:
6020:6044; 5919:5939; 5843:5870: 2.9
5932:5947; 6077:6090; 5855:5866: 2.7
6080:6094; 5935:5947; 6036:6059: 2.7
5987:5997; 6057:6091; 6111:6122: 2.3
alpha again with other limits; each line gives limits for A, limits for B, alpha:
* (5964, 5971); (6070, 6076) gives 51.3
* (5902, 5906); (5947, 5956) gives 48.6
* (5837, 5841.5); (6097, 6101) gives 47.9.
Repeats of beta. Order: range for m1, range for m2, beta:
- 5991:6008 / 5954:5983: 53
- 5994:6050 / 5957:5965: 54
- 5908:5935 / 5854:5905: 43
